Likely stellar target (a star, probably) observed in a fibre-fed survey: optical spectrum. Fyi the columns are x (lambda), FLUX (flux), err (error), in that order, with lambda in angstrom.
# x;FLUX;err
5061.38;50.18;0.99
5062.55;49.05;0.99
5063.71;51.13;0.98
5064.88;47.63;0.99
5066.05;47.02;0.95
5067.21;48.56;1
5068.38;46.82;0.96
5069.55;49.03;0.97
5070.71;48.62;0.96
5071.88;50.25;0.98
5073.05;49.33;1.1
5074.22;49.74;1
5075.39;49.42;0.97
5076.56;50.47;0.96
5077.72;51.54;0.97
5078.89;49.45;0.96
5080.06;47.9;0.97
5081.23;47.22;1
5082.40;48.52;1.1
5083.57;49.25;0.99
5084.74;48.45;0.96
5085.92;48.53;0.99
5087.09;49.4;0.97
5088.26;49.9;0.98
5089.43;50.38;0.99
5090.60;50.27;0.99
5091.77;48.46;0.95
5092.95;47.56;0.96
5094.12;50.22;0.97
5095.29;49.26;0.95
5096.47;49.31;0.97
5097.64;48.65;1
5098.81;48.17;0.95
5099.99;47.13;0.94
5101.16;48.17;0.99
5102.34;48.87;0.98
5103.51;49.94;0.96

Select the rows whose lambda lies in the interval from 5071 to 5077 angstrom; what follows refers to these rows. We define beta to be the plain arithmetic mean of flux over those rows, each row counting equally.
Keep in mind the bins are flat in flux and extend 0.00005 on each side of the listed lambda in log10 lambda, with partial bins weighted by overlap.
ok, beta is 49.8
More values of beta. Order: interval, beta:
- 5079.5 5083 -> 47.9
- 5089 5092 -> 49.7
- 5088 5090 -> 50.1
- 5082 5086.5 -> 48.7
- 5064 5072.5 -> 48.3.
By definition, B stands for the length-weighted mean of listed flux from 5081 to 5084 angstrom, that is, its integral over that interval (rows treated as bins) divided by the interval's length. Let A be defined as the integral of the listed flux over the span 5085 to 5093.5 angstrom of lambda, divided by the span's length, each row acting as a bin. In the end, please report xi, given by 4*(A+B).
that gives 390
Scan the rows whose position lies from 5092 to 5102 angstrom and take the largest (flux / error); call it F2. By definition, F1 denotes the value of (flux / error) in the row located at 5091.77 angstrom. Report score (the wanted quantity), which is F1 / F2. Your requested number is 0.98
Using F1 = 51.0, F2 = 51.9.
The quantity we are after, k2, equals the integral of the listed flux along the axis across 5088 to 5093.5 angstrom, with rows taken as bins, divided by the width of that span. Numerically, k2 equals 49.3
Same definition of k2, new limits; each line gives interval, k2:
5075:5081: 49.7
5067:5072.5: 48.6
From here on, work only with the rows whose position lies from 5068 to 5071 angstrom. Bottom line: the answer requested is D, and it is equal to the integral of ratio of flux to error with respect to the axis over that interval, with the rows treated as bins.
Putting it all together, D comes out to 150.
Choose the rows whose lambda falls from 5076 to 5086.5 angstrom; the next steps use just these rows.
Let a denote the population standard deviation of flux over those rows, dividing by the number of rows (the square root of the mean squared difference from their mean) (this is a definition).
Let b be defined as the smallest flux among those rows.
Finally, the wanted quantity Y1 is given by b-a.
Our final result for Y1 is 46.0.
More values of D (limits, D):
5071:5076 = 246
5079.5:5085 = 264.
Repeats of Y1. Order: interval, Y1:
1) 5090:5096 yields 46.5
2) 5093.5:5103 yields 46.3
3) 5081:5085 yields 46.5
